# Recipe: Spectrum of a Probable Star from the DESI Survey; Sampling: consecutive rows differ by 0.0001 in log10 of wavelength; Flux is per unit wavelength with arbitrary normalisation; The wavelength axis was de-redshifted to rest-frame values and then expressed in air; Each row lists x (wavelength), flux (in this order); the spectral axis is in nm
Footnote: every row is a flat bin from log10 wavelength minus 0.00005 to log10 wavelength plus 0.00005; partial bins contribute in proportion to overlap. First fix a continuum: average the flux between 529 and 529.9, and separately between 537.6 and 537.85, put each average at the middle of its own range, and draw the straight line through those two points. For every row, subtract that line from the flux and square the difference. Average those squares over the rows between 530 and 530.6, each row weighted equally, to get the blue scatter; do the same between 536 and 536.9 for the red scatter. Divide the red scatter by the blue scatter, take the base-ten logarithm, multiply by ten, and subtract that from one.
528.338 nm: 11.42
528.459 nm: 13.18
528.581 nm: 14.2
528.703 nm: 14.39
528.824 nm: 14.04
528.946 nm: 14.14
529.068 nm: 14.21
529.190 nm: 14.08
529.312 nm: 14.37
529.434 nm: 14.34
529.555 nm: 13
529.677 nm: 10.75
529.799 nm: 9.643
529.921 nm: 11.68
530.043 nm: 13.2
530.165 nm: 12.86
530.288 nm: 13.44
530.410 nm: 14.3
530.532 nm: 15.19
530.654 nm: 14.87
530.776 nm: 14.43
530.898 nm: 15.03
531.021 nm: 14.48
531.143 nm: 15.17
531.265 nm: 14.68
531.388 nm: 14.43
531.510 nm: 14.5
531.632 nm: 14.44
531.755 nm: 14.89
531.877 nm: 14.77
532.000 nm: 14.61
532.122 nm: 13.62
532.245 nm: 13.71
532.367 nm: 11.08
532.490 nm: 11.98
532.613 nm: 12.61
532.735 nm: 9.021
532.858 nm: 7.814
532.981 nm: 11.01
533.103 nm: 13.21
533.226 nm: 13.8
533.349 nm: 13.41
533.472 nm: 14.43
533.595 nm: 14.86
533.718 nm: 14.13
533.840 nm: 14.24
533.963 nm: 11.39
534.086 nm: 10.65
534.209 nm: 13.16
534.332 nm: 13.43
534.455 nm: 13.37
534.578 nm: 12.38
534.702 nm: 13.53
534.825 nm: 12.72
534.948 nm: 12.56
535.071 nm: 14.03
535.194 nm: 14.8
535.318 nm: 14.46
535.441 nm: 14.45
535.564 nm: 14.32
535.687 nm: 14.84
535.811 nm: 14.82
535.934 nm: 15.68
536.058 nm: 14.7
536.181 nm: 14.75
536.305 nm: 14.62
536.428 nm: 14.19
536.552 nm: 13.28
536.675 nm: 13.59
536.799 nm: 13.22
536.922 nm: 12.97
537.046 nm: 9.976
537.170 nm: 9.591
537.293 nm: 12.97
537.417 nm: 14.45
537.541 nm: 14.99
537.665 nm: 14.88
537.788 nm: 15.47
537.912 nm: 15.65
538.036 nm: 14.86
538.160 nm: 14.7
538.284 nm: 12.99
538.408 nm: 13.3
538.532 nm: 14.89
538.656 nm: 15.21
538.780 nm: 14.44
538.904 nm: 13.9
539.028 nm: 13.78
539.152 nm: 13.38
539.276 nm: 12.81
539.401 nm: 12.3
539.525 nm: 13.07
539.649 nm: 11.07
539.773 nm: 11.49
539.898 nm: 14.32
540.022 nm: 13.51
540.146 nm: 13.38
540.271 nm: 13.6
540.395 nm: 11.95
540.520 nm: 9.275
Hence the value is 1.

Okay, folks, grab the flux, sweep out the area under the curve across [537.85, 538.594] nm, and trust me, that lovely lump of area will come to 10.7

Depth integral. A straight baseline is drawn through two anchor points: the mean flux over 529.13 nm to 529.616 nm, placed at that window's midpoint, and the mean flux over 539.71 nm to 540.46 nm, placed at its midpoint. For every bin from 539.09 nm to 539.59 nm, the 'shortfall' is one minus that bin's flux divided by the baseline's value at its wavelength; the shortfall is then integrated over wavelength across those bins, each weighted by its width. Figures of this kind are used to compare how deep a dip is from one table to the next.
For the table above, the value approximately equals 0.008 nm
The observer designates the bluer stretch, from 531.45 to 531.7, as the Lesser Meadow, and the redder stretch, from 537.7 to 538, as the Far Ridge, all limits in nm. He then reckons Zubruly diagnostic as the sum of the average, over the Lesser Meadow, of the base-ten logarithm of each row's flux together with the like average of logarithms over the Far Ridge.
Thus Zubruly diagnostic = 2.35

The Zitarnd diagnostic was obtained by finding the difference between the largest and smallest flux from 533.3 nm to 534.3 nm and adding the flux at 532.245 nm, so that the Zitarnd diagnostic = 17.9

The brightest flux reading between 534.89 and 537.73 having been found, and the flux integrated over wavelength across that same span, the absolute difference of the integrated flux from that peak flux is 23.6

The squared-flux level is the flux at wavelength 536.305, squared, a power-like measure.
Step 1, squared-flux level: 214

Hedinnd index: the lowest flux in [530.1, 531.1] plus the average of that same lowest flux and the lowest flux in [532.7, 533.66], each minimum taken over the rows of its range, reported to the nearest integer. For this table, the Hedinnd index 23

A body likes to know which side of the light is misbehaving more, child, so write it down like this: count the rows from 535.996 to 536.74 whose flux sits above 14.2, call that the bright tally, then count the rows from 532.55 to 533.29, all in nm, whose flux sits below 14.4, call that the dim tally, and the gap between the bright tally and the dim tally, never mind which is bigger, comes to 3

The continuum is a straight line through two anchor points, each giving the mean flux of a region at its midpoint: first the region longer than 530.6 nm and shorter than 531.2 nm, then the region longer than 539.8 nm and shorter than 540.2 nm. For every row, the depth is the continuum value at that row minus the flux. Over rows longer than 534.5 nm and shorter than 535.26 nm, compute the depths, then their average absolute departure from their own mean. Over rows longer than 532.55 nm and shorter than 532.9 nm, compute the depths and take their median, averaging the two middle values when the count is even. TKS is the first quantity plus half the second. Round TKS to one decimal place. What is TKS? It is 3.6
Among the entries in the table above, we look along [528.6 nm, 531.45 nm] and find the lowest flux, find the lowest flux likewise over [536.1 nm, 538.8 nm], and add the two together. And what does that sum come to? 19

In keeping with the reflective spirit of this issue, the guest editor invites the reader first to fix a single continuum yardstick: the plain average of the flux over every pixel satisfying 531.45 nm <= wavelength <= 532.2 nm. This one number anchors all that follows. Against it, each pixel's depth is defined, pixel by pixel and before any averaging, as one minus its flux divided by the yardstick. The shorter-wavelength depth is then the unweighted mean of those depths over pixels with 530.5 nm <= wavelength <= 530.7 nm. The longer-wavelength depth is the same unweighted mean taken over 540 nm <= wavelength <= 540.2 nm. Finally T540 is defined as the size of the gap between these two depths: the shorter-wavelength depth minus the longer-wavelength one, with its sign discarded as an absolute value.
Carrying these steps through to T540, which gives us 0.110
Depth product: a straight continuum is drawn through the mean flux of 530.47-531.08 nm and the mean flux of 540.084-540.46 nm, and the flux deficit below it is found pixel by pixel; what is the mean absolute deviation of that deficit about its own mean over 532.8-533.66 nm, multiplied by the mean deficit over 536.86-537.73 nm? 1.3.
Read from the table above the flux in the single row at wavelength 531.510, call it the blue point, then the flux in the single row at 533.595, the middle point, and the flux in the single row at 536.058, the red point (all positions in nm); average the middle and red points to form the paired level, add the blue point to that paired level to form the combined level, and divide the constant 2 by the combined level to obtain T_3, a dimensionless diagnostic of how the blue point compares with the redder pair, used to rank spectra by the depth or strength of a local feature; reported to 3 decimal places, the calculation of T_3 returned 0.068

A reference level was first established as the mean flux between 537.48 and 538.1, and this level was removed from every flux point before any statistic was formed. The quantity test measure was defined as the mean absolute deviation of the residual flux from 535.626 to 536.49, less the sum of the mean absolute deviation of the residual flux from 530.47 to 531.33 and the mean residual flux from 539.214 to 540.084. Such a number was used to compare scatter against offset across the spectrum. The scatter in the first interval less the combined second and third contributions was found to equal 2.5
